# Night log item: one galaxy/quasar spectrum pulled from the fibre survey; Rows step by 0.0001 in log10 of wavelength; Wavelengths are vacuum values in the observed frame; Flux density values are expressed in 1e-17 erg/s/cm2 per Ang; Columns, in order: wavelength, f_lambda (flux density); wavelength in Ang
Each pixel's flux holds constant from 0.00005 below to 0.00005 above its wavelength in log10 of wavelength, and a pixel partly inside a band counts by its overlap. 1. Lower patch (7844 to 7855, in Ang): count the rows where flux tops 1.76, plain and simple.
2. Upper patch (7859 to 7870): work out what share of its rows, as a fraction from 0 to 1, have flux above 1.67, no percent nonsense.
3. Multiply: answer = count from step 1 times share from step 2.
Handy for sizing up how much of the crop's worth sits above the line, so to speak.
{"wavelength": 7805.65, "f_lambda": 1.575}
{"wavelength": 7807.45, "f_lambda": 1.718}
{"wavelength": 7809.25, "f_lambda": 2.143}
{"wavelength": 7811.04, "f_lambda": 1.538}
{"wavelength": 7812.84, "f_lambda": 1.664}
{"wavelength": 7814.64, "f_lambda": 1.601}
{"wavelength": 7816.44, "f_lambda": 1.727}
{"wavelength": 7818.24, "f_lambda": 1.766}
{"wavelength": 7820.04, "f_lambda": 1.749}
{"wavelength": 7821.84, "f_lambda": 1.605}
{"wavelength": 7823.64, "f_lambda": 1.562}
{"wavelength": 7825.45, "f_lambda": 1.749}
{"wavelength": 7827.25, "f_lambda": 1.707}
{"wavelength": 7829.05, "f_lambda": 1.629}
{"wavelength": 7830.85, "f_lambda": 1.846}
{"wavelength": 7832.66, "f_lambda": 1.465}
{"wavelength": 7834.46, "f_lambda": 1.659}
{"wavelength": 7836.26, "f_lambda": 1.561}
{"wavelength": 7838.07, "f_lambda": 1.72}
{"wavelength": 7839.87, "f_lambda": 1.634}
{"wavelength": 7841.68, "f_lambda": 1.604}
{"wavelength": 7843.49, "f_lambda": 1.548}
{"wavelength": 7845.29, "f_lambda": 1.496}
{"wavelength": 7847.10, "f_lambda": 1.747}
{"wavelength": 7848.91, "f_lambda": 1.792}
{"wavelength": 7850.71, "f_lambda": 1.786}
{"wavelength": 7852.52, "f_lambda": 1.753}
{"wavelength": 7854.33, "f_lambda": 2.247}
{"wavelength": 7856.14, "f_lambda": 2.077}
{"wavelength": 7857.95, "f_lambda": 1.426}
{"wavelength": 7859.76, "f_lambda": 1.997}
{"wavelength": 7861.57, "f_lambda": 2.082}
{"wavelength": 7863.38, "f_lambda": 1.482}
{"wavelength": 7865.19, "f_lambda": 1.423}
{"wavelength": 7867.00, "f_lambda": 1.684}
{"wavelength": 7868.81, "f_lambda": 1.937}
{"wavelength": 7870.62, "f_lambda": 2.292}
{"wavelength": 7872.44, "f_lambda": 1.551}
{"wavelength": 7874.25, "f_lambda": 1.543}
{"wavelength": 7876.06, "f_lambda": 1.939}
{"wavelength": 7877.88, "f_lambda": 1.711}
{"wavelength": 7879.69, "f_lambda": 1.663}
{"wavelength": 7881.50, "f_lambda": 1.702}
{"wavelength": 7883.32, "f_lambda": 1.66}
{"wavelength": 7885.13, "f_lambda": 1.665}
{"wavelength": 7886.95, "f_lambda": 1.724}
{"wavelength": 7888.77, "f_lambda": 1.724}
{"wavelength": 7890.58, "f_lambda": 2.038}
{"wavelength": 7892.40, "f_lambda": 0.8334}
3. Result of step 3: 2.00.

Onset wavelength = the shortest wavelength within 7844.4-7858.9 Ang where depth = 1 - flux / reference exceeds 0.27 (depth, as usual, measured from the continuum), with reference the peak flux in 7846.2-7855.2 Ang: 7845.29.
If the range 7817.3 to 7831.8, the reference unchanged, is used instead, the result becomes 7821.84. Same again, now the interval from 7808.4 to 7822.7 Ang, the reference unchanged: 7811.04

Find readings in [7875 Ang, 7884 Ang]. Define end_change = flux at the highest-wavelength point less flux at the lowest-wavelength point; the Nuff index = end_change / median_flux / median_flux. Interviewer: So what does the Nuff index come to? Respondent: -0.10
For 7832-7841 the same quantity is 0.06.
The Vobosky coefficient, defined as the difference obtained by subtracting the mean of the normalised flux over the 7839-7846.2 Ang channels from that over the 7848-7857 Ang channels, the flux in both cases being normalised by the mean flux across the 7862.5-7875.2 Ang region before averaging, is 0.21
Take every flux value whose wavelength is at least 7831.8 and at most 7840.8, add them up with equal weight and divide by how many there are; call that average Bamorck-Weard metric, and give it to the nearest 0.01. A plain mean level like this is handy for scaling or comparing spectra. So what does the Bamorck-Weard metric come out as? 1.61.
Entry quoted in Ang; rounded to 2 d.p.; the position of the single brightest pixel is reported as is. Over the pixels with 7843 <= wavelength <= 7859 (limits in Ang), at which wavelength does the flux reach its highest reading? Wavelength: 7854.33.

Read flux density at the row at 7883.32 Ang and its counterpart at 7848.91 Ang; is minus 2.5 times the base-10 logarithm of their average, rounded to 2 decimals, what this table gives -0.59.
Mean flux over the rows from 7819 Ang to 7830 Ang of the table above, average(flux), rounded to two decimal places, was 1.67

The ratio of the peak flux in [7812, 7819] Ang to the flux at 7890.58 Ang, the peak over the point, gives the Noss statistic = 0.87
